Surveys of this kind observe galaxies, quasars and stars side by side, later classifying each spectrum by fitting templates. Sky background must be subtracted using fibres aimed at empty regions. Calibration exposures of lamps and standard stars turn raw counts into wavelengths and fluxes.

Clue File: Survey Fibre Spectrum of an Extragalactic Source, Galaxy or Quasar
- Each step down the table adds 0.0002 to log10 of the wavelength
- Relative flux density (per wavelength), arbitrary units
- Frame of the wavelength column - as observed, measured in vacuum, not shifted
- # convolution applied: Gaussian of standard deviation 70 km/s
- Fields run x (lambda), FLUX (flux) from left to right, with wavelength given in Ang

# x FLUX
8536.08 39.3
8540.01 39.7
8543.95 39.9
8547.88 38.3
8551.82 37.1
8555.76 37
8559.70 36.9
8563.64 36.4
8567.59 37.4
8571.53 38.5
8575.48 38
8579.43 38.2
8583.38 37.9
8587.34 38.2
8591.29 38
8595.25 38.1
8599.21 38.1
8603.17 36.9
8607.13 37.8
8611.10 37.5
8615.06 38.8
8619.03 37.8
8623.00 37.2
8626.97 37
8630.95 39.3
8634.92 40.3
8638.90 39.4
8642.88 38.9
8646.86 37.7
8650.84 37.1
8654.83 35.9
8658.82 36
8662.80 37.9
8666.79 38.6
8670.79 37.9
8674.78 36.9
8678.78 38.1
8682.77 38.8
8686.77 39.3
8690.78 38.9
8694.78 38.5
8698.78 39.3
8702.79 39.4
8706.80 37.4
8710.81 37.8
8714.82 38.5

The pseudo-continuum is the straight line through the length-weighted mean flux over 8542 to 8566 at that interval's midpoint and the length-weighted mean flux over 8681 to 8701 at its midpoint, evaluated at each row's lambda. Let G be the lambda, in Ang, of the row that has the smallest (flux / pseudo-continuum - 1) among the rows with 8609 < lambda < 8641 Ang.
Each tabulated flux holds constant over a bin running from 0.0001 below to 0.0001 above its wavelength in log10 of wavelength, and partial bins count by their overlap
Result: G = 8626.97 Ang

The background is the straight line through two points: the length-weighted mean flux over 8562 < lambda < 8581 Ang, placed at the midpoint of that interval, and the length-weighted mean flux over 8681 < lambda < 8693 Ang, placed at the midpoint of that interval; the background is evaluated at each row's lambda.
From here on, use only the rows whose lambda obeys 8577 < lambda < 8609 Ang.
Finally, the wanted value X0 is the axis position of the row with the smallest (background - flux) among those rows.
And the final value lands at 8579.43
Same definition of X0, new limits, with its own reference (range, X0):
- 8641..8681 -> 8642.88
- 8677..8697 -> 8686.77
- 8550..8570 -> 8567.59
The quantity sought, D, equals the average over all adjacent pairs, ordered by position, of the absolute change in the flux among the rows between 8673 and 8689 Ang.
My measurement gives 0.80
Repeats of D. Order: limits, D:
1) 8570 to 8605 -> 0.35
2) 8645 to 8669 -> 0.90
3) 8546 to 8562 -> 0.47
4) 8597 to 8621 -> 0.94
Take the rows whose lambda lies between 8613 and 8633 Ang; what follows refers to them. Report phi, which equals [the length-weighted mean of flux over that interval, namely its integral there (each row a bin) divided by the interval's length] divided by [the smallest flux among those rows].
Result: 1.03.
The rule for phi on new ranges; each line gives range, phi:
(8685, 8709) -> 1.04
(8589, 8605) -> 1.02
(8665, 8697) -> 1.04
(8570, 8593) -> 1.01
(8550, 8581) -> 1.03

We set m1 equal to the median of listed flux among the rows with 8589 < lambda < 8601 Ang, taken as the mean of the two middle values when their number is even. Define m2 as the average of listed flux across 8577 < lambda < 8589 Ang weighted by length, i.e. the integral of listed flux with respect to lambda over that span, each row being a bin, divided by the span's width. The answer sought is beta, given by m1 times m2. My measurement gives 1451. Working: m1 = 38.1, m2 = 38.1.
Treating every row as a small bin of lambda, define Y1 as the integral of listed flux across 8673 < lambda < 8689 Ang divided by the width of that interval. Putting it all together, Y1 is 38.3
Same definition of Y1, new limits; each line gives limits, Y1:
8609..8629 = 37.7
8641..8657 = 37.4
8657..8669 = 37.5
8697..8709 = 38.7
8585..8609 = 37.9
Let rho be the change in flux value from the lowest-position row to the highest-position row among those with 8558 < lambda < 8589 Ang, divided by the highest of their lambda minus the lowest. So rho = 0.047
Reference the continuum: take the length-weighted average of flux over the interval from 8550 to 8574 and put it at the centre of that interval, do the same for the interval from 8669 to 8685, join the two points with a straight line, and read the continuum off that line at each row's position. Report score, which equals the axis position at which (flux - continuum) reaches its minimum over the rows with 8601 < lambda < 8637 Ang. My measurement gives 8626.97 Ang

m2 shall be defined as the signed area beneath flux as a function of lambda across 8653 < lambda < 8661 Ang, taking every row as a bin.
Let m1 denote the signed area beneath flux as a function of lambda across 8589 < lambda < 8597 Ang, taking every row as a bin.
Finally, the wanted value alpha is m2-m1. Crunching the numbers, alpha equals -16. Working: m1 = 305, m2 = 288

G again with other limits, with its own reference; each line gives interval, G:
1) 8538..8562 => 8559.70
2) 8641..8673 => 8654.83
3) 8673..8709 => 8674.78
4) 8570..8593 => 8583.38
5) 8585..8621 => 8603.17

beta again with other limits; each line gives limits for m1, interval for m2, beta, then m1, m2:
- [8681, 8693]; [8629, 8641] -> 1543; 38.9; 39.7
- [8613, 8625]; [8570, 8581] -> 1445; 37.8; 38.2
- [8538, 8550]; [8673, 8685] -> 1508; 39.7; 38.0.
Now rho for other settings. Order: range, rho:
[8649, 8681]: 0.036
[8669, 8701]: 0.050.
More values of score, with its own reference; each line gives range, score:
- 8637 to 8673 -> 8654.83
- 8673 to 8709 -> 8674.78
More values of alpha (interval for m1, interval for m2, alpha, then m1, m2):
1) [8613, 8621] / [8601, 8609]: -7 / 307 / 299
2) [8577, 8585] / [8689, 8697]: 6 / 305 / 310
